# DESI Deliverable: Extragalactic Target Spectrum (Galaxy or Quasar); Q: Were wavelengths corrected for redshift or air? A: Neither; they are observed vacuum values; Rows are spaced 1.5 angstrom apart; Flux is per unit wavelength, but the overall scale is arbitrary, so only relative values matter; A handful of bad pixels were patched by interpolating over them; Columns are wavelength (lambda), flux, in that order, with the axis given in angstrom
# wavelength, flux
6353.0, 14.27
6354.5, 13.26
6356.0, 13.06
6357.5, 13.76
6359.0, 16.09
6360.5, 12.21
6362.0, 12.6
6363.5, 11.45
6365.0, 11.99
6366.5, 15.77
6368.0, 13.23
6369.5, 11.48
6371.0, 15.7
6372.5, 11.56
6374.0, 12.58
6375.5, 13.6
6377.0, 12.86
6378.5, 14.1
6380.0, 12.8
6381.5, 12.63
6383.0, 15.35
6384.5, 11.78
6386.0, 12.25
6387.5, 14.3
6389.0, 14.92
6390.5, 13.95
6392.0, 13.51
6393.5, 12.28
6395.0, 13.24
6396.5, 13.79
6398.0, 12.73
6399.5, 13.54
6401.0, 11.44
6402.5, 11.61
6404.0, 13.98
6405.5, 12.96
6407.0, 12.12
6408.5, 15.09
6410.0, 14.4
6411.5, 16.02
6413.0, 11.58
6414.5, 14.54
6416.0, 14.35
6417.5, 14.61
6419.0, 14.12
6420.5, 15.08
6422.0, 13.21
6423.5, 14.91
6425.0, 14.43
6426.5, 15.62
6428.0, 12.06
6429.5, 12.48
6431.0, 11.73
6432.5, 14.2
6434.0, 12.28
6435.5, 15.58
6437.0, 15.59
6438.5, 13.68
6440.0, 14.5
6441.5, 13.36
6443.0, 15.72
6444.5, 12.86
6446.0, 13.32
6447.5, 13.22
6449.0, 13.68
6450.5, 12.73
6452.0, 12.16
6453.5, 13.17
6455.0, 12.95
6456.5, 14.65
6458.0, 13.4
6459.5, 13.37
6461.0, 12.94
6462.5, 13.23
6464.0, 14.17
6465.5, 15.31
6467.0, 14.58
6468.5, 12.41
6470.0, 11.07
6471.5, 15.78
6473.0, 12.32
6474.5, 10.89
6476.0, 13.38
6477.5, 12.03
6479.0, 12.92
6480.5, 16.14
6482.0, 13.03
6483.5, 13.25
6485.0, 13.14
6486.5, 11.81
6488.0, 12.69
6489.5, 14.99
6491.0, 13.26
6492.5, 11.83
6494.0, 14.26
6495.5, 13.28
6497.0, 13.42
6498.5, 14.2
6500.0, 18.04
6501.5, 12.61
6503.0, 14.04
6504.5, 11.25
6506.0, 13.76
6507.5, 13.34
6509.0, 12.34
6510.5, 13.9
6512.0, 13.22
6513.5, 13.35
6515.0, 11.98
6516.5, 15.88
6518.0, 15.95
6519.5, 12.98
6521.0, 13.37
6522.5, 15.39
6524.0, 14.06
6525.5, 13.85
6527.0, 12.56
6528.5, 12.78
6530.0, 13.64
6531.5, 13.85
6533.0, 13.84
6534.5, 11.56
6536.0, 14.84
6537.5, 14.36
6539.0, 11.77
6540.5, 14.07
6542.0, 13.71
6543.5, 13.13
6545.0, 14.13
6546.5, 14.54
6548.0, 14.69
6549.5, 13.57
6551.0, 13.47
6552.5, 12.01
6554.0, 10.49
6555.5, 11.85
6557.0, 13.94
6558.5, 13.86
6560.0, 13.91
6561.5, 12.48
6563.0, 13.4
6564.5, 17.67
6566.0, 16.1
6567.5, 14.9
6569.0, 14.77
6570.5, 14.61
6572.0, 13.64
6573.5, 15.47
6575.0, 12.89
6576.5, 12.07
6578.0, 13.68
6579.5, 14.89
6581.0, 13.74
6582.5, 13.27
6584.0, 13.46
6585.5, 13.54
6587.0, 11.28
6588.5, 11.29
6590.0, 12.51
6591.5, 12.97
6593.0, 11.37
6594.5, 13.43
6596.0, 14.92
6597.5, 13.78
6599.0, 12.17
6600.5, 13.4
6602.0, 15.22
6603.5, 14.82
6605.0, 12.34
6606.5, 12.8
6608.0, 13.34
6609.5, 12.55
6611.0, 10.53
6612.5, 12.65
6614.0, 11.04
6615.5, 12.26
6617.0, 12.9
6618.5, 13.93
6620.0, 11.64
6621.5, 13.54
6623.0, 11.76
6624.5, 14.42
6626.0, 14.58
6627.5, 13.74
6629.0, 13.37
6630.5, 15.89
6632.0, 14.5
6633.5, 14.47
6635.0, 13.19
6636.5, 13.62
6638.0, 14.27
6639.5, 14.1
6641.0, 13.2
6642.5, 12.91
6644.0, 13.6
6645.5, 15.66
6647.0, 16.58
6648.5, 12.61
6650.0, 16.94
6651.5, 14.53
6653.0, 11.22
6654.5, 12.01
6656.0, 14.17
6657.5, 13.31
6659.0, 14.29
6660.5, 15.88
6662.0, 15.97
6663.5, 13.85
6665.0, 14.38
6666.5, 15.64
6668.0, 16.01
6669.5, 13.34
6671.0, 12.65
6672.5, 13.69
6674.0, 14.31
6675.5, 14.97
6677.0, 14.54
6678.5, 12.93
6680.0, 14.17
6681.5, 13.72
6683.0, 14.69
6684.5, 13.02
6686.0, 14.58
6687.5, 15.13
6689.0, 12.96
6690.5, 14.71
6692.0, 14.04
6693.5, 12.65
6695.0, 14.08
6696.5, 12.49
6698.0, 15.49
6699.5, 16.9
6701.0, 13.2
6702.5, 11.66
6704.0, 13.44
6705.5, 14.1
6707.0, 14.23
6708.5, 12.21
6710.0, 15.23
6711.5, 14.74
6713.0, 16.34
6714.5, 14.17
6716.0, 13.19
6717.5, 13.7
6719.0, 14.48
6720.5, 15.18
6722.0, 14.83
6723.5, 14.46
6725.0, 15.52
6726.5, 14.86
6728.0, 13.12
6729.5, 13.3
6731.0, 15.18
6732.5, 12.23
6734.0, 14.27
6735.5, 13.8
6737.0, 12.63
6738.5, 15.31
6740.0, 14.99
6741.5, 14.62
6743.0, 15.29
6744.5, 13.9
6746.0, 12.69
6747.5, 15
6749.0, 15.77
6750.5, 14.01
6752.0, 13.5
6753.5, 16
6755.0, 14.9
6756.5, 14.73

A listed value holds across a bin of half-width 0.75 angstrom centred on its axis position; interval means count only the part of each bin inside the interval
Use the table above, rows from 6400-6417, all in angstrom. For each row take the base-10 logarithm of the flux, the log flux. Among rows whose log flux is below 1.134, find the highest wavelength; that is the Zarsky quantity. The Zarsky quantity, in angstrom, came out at 6413.0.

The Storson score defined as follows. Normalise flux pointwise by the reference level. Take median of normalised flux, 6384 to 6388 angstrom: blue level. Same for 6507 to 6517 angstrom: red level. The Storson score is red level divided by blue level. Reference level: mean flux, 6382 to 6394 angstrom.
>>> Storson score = 1.09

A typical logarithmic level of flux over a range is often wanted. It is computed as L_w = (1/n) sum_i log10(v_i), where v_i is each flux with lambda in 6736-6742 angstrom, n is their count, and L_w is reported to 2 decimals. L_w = 1.16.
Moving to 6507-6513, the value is 1.12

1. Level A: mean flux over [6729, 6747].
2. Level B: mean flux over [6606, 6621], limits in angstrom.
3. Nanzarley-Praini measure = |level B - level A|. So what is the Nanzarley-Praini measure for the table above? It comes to 1.7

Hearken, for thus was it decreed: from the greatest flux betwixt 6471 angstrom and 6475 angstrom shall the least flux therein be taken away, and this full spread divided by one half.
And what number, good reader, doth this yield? 10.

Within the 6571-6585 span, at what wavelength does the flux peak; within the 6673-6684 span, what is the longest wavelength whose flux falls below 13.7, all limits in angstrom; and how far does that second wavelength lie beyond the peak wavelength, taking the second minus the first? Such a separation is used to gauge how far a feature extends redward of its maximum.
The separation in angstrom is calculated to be 105.0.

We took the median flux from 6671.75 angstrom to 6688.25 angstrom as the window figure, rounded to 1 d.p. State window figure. 14.3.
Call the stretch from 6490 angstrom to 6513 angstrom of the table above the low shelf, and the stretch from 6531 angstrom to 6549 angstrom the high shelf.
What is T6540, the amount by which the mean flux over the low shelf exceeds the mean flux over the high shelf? -0.2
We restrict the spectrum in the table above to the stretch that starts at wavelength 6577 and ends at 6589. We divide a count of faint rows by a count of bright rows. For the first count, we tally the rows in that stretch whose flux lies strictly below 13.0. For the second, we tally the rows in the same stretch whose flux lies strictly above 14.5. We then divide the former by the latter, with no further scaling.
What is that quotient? 2.0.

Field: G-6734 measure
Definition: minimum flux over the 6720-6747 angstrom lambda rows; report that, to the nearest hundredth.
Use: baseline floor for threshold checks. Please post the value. 12.23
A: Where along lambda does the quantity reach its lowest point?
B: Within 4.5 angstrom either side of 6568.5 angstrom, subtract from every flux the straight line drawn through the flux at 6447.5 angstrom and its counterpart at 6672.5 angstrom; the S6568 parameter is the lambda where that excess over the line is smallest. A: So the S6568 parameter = 6572.0 angstrom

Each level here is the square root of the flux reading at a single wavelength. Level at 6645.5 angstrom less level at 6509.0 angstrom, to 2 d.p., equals 0.44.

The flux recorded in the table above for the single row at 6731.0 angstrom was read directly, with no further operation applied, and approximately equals 15.18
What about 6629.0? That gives 13.37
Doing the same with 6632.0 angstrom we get 14.5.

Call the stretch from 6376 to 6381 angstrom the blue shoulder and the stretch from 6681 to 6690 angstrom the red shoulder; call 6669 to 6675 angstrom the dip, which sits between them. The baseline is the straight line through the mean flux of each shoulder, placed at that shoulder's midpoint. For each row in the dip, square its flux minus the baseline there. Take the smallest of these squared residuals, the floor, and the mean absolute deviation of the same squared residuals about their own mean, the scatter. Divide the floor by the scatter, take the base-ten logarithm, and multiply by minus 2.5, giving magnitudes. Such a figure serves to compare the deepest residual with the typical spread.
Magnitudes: 2.1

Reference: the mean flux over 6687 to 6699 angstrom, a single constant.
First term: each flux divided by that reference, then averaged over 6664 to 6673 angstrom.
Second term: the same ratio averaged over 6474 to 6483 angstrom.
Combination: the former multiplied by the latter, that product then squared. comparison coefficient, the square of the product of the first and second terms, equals 0.92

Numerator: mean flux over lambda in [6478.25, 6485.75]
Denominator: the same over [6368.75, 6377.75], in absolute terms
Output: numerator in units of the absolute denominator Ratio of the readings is 1.06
